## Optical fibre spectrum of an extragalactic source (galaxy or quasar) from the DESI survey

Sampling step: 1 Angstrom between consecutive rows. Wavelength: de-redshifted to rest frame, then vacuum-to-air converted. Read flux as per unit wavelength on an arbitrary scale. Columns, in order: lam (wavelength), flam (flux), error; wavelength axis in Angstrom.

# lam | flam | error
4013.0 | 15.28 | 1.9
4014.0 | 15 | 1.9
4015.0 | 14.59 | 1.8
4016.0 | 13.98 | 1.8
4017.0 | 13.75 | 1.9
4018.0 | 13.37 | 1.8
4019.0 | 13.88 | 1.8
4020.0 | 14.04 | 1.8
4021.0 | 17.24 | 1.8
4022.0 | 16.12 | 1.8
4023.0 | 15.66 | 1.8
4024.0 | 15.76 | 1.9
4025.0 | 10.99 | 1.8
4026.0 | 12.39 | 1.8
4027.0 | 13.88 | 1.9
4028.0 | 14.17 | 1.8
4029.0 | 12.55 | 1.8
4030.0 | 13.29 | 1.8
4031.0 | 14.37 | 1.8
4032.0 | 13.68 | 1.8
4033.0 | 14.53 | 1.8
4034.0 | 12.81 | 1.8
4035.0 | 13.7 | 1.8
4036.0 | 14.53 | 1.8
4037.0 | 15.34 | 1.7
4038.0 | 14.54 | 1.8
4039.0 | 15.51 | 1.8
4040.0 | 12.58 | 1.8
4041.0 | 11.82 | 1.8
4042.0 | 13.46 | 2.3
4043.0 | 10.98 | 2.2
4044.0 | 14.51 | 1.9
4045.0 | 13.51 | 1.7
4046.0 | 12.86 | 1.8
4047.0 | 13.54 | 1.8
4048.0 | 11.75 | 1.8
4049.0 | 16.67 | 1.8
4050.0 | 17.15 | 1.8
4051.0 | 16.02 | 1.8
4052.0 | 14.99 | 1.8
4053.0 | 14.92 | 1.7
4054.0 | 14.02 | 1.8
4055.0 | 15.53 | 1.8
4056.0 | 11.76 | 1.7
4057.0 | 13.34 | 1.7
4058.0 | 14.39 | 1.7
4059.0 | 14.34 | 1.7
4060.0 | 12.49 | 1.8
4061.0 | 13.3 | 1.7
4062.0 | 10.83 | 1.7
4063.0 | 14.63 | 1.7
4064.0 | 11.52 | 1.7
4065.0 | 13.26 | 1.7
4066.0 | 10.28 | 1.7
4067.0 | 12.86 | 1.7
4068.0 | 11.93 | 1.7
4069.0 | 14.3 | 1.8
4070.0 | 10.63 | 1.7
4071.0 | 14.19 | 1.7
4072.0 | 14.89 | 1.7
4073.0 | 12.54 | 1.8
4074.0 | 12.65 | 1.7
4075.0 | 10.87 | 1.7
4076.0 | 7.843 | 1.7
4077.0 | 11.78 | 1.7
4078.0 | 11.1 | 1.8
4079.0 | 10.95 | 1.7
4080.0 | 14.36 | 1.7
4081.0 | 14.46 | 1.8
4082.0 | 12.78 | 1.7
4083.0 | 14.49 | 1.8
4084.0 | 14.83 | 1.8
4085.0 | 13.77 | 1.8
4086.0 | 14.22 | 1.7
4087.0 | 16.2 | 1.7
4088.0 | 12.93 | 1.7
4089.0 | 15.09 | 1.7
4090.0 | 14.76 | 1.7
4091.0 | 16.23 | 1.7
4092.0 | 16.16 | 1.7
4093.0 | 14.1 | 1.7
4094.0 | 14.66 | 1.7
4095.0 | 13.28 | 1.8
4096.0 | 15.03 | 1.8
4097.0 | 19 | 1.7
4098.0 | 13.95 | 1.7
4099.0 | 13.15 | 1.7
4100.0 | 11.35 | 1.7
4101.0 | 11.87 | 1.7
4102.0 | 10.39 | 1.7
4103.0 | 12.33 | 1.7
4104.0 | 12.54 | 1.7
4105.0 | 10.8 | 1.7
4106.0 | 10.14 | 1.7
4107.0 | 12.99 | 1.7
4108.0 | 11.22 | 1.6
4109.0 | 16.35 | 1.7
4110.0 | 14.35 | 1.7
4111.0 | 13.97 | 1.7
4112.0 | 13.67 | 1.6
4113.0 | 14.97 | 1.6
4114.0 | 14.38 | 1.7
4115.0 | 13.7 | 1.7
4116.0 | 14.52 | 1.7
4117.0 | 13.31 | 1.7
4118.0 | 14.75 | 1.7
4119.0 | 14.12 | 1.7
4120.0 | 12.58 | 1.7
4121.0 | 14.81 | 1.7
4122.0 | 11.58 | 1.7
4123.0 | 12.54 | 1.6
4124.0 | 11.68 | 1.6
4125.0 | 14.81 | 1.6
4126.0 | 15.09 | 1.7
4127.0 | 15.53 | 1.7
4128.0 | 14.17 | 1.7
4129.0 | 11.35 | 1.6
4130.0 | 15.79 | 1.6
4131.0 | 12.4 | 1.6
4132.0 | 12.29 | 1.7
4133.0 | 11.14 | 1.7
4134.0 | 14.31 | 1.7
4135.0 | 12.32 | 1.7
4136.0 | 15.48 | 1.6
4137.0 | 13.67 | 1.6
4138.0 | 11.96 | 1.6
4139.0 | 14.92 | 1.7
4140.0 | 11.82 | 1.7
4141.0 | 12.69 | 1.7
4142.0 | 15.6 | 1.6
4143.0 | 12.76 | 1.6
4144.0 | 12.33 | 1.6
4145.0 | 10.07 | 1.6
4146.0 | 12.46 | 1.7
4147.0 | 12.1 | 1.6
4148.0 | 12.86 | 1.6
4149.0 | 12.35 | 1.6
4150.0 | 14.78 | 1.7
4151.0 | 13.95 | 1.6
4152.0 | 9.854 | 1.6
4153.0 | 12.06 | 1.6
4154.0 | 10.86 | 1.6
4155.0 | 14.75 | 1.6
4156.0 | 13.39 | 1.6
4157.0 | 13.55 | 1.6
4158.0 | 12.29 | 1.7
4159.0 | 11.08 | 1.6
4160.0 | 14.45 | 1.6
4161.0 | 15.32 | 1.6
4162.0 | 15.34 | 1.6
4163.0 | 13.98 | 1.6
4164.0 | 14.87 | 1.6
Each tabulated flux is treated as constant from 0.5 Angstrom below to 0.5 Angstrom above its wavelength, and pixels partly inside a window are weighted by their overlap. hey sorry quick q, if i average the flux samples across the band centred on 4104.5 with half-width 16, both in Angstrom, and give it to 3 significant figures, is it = 13.7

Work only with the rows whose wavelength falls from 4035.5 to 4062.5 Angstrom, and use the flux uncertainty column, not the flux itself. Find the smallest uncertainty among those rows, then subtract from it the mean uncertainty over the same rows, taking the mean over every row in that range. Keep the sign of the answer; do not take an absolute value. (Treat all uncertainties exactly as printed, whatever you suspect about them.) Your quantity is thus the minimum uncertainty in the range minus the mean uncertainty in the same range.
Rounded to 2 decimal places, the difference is -0.10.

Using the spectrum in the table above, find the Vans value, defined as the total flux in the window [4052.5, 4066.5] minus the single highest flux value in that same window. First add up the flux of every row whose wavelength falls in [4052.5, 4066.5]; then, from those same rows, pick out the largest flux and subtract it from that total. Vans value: 169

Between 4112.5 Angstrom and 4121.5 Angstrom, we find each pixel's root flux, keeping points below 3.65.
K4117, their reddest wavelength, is 4120.0 Angstrom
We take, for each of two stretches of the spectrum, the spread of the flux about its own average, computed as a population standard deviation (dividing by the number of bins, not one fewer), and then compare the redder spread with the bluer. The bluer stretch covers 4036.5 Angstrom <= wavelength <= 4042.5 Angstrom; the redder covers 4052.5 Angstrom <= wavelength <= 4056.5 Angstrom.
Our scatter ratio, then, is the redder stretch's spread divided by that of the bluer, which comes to 1.04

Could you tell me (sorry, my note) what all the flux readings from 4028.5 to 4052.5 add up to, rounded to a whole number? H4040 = 335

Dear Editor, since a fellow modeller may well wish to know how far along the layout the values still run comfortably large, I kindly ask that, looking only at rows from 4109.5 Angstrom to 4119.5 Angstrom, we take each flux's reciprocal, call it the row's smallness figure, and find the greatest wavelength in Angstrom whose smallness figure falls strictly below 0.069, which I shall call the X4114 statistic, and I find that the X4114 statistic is 4118.0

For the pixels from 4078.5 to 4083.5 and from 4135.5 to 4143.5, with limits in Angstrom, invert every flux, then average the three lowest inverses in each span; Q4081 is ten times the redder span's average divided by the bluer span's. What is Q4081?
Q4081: 9.4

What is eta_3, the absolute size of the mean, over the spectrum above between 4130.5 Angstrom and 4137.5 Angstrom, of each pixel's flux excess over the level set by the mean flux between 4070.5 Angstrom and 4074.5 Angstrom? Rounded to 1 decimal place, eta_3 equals 0.5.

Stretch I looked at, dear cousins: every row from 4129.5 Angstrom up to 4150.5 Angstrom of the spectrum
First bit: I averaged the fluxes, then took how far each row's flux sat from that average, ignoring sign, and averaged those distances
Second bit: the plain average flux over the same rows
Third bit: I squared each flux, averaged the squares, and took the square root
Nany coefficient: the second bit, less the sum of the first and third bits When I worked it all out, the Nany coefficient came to -1.34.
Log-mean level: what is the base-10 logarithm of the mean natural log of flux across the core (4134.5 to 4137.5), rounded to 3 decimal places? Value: 0.419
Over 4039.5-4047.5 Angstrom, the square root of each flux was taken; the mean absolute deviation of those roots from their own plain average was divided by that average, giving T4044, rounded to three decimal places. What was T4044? 0.033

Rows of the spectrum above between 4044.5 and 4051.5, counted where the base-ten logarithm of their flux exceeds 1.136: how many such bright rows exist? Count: 3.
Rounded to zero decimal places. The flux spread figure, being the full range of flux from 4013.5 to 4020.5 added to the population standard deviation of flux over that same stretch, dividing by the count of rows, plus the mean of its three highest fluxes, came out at 17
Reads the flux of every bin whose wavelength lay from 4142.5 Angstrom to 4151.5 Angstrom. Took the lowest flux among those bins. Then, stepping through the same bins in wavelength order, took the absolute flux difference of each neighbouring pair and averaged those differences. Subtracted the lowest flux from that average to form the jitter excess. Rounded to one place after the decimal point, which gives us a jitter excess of -8.8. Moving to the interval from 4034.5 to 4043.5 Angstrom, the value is -9.6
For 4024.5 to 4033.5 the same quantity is -10.0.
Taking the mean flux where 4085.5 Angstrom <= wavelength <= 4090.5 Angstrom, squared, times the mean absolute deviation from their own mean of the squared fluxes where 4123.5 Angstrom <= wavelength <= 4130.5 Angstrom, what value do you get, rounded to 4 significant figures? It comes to 8315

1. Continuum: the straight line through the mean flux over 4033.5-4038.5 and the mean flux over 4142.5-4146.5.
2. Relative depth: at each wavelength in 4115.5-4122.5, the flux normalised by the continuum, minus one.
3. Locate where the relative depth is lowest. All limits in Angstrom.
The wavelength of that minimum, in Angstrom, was 4122.0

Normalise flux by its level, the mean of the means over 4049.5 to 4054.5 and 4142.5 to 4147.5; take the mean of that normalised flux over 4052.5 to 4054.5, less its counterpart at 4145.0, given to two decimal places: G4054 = 0.32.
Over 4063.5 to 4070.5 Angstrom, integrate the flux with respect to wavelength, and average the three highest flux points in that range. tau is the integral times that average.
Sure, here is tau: 1142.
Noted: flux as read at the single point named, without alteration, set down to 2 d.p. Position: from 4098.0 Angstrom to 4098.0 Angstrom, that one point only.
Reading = 13.95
